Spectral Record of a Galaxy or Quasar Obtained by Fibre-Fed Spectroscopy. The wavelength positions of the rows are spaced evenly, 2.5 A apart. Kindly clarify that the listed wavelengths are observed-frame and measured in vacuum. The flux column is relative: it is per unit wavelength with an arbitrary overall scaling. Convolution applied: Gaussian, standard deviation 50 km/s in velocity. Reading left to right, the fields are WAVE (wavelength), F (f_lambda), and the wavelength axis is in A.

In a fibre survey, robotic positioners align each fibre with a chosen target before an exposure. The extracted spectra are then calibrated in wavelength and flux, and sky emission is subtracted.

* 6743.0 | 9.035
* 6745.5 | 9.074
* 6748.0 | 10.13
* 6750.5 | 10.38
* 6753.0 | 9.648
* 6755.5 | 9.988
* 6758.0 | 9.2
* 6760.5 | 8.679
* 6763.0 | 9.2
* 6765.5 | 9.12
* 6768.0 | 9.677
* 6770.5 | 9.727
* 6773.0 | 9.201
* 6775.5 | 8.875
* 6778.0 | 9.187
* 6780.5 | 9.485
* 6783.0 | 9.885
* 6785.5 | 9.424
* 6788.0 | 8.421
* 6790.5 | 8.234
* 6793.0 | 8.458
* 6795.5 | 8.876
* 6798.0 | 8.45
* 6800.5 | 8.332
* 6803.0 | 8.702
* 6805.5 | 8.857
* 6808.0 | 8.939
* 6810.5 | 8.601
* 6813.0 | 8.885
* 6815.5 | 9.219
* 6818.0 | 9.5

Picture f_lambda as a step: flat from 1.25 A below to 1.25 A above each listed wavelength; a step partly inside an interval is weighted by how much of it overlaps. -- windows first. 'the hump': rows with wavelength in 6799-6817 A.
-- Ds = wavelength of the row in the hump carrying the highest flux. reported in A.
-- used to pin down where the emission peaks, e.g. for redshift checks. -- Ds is 6815.5 A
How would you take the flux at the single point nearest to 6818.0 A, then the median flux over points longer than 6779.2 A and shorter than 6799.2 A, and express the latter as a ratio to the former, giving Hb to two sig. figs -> 0.91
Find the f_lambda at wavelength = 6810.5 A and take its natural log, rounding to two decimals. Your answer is 2.15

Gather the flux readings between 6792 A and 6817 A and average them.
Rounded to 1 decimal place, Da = 8.7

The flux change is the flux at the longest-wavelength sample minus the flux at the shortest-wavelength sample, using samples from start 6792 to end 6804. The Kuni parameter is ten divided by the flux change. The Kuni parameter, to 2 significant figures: 41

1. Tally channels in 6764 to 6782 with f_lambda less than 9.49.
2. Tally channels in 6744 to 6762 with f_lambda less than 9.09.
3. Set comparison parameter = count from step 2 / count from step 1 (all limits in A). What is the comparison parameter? 0.40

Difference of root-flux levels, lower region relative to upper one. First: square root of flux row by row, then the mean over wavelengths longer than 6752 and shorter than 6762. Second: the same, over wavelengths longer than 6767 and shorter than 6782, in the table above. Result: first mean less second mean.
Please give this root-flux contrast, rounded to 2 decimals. 0.00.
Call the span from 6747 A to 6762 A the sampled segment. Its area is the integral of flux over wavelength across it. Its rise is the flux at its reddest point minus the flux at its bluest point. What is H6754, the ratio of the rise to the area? -0.010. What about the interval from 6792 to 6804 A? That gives 0.002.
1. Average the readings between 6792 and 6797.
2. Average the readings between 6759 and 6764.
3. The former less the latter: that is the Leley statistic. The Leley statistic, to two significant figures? -0.27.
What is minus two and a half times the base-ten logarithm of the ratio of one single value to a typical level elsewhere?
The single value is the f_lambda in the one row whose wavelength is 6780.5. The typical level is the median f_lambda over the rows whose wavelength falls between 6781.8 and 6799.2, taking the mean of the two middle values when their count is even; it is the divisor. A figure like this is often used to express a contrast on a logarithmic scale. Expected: -0.12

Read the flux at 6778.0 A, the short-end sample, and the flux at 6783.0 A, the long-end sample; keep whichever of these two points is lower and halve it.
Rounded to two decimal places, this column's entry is 4.59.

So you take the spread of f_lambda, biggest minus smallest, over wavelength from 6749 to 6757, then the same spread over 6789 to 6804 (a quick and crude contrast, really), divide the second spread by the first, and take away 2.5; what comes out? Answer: -1.62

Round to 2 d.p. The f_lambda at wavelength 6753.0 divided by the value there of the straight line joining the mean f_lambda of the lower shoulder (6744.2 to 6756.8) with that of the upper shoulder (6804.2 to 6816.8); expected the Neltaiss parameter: 0.98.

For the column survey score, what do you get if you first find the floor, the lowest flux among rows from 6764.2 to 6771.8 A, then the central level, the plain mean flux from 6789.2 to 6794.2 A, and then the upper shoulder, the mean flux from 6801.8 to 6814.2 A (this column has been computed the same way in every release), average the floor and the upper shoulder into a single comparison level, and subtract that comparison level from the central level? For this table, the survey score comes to -0.61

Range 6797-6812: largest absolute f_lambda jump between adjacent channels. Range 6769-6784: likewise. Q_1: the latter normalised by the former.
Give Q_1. 1.4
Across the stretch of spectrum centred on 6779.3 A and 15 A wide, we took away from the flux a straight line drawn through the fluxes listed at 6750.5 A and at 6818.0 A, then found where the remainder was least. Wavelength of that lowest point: 6775.5 A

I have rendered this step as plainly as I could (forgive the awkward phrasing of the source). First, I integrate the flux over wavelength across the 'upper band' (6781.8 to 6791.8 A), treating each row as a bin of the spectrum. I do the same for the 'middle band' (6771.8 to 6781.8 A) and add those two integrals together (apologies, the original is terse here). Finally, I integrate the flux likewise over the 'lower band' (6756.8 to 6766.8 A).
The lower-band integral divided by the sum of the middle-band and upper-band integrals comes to 0.498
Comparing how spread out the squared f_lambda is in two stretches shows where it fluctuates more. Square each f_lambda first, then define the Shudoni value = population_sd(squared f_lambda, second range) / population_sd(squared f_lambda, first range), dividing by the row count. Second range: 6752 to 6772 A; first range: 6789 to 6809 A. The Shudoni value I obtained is 1.7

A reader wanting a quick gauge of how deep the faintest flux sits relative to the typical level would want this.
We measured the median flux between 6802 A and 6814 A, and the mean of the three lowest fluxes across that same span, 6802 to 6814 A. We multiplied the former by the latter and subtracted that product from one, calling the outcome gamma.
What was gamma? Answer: -76.2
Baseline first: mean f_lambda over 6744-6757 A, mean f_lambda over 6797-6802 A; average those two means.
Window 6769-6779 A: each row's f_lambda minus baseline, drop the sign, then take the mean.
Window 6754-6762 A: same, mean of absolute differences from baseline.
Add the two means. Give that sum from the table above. 0.72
